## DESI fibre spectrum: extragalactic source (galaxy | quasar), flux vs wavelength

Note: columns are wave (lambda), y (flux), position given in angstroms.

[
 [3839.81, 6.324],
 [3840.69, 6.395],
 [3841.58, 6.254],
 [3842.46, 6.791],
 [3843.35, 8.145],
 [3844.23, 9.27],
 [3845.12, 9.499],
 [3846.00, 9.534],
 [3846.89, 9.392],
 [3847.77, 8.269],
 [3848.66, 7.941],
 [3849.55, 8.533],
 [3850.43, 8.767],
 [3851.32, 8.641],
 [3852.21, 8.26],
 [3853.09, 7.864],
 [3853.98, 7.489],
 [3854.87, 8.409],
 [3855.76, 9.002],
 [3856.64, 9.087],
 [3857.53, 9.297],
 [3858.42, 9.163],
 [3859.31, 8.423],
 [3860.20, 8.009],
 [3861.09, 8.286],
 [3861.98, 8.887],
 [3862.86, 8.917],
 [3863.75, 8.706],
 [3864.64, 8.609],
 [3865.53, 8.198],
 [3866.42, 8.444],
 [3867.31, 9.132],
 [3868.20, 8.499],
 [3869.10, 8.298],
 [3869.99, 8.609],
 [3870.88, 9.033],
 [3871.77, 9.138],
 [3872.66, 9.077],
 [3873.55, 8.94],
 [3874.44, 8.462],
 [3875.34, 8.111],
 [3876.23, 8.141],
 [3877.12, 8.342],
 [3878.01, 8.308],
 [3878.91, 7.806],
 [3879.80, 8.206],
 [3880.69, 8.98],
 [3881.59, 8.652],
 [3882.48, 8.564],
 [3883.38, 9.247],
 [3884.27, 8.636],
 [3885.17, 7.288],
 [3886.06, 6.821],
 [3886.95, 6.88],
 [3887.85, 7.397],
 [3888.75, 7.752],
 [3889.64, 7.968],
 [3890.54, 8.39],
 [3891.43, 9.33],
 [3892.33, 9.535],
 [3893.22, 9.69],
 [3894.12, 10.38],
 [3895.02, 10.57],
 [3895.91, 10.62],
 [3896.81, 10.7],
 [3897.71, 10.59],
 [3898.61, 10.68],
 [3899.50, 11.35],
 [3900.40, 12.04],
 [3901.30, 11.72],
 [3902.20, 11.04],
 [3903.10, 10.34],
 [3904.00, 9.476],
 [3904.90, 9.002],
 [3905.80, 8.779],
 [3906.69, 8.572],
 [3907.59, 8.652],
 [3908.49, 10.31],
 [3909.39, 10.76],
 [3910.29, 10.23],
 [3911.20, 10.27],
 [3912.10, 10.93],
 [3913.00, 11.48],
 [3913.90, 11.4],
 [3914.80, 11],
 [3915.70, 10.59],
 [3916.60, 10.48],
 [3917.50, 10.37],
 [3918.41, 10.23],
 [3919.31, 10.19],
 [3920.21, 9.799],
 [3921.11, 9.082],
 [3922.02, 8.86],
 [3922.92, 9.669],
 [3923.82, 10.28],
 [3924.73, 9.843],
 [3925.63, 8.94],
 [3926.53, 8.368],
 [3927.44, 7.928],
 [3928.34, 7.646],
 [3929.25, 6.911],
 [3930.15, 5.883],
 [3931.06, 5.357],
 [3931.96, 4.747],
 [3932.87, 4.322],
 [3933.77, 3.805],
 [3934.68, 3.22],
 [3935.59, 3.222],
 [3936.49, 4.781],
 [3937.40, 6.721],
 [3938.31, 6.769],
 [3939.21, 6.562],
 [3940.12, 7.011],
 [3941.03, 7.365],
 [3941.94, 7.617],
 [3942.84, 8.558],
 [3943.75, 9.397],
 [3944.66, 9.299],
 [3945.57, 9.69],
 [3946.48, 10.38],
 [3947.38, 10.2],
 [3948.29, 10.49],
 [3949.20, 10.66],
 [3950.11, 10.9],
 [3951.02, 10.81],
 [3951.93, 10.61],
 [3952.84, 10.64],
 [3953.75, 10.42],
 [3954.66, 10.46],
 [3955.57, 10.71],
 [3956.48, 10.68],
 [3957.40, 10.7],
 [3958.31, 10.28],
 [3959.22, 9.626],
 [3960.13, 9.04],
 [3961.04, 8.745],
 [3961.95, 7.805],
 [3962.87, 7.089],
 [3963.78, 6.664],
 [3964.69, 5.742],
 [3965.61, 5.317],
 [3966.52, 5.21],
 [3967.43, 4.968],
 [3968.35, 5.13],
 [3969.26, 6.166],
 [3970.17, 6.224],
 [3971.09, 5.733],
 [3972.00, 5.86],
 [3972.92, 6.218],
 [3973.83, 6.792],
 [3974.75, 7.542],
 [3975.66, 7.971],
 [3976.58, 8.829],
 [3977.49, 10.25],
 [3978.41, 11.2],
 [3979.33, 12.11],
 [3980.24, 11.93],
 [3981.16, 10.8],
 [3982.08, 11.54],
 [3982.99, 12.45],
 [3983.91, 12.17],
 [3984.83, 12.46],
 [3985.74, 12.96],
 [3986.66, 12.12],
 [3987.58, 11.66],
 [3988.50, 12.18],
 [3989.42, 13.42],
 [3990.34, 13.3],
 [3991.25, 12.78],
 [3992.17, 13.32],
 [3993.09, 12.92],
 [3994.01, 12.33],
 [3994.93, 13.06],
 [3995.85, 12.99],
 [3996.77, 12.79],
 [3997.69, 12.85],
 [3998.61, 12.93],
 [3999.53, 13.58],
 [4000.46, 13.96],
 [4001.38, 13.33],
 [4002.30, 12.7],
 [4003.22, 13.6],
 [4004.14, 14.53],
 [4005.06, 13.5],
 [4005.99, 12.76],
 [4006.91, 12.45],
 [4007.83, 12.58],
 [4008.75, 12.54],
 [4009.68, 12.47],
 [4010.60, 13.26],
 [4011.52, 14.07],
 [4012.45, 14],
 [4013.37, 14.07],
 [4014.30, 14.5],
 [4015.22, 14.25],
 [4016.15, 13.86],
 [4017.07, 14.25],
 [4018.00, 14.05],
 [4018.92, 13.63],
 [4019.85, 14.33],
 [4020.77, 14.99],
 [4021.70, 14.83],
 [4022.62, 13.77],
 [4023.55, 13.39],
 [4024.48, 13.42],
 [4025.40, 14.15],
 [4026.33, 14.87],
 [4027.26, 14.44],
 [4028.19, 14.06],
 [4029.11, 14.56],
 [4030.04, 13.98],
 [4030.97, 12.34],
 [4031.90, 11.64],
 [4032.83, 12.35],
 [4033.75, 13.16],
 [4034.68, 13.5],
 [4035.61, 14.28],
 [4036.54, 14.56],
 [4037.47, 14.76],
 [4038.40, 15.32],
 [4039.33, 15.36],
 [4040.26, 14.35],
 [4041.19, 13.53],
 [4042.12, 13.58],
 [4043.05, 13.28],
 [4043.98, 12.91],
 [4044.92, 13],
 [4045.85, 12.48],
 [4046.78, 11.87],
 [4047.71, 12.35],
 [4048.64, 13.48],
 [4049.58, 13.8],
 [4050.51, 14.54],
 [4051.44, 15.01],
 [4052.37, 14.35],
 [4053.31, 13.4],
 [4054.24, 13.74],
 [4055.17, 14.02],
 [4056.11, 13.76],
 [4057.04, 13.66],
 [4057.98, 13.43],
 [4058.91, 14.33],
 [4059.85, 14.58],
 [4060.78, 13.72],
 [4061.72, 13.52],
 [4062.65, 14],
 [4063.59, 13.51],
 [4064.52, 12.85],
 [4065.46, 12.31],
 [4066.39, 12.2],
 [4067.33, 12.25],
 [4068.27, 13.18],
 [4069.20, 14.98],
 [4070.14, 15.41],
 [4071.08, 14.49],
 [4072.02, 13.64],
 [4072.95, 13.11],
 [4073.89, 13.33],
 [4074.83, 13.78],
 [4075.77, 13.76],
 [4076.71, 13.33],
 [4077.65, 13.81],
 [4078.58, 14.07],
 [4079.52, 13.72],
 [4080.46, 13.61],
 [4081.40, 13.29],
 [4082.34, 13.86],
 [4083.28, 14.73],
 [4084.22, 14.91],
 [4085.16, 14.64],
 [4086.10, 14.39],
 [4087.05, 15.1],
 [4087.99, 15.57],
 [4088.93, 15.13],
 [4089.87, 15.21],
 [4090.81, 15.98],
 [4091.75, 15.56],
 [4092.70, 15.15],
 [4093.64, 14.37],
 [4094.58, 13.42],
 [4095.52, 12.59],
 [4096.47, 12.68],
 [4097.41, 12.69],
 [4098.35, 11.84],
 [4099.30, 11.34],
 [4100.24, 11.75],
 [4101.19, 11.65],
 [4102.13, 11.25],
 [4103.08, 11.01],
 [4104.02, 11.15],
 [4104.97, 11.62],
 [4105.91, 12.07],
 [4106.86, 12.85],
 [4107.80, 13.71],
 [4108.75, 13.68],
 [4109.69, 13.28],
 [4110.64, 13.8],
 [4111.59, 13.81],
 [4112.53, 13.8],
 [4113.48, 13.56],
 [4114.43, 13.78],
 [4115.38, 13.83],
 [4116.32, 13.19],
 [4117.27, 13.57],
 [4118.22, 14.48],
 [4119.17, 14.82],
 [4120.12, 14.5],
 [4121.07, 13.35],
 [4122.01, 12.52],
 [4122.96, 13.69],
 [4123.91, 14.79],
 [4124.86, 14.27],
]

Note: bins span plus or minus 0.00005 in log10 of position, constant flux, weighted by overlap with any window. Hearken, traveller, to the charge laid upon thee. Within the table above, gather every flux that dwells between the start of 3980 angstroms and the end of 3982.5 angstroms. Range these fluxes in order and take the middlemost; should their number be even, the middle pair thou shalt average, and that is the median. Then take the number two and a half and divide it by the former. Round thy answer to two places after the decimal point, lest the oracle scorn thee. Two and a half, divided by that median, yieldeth 0.22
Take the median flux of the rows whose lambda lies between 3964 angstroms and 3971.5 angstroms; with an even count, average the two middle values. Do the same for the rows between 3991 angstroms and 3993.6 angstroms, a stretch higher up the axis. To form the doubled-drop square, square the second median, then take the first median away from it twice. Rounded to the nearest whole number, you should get 156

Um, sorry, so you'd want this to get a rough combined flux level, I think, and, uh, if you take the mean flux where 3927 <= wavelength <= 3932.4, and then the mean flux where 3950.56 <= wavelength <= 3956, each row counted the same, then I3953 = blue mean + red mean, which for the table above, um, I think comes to 17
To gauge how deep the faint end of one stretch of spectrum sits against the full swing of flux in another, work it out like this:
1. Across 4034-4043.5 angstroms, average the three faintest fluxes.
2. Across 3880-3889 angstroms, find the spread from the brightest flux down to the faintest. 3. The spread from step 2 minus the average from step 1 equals -11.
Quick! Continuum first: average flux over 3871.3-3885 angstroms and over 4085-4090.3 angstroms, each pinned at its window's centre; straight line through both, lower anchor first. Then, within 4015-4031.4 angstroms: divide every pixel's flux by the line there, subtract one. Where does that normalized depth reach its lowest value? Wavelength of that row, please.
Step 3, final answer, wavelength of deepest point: 4030.97 angstroms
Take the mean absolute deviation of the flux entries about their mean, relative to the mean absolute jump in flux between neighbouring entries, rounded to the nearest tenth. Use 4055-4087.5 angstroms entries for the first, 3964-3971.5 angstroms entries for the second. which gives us 1.6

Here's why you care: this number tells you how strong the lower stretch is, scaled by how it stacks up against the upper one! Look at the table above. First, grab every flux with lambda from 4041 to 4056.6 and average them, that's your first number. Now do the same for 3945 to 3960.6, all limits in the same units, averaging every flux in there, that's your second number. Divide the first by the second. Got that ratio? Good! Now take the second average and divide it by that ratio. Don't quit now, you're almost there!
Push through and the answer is 8.0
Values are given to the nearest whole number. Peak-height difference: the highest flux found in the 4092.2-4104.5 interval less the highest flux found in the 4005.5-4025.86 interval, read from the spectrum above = 0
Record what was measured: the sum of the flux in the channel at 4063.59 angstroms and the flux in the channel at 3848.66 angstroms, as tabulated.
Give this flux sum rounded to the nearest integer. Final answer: 21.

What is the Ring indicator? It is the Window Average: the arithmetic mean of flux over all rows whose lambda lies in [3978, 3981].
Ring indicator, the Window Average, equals 11.7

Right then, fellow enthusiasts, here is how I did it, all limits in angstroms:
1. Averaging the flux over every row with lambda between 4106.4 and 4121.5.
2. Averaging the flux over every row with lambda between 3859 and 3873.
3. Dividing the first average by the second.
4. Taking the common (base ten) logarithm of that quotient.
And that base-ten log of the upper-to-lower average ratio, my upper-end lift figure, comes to 0.20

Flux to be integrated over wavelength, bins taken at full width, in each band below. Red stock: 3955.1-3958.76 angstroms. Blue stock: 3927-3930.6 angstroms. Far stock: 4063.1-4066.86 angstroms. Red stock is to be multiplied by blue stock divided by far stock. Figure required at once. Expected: 21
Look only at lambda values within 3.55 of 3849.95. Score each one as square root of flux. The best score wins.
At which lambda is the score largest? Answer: 3846.89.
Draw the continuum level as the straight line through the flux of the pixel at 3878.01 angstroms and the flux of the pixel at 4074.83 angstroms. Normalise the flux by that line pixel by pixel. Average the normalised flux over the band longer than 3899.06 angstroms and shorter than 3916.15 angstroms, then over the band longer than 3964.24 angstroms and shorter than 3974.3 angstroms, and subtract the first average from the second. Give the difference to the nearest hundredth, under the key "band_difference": -0.61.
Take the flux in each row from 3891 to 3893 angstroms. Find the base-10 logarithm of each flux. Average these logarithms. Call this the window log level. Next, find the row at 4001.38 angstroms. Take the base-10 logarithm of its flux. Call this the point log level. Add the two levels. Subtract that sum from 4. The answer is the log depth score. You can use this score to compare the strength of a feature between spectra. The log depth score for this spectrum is 1.90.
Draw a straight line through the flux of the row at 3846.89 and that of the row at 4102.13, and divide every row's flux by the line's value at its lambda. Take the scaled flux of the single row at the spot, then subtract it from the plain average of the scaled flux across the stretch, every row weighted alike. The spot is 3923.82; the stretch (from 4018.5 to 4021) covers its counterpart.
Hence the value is 0.31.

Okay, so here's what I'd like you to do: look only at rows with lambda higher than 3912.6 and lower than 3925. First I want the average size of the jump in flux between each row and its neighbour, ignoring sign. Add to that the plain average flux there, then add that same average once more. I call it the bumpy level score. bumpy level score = 21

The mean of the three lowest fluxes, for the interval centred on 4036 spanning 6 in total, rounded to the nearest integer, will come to 14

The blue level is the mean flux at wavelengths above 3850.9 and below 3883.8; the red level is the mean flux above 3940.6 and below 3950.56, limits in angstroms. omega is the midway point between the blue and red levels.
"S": 9.0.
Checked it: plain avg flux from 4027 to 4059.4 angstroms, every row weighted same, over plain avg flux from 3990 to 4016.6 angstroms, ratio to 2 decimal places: 1.03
